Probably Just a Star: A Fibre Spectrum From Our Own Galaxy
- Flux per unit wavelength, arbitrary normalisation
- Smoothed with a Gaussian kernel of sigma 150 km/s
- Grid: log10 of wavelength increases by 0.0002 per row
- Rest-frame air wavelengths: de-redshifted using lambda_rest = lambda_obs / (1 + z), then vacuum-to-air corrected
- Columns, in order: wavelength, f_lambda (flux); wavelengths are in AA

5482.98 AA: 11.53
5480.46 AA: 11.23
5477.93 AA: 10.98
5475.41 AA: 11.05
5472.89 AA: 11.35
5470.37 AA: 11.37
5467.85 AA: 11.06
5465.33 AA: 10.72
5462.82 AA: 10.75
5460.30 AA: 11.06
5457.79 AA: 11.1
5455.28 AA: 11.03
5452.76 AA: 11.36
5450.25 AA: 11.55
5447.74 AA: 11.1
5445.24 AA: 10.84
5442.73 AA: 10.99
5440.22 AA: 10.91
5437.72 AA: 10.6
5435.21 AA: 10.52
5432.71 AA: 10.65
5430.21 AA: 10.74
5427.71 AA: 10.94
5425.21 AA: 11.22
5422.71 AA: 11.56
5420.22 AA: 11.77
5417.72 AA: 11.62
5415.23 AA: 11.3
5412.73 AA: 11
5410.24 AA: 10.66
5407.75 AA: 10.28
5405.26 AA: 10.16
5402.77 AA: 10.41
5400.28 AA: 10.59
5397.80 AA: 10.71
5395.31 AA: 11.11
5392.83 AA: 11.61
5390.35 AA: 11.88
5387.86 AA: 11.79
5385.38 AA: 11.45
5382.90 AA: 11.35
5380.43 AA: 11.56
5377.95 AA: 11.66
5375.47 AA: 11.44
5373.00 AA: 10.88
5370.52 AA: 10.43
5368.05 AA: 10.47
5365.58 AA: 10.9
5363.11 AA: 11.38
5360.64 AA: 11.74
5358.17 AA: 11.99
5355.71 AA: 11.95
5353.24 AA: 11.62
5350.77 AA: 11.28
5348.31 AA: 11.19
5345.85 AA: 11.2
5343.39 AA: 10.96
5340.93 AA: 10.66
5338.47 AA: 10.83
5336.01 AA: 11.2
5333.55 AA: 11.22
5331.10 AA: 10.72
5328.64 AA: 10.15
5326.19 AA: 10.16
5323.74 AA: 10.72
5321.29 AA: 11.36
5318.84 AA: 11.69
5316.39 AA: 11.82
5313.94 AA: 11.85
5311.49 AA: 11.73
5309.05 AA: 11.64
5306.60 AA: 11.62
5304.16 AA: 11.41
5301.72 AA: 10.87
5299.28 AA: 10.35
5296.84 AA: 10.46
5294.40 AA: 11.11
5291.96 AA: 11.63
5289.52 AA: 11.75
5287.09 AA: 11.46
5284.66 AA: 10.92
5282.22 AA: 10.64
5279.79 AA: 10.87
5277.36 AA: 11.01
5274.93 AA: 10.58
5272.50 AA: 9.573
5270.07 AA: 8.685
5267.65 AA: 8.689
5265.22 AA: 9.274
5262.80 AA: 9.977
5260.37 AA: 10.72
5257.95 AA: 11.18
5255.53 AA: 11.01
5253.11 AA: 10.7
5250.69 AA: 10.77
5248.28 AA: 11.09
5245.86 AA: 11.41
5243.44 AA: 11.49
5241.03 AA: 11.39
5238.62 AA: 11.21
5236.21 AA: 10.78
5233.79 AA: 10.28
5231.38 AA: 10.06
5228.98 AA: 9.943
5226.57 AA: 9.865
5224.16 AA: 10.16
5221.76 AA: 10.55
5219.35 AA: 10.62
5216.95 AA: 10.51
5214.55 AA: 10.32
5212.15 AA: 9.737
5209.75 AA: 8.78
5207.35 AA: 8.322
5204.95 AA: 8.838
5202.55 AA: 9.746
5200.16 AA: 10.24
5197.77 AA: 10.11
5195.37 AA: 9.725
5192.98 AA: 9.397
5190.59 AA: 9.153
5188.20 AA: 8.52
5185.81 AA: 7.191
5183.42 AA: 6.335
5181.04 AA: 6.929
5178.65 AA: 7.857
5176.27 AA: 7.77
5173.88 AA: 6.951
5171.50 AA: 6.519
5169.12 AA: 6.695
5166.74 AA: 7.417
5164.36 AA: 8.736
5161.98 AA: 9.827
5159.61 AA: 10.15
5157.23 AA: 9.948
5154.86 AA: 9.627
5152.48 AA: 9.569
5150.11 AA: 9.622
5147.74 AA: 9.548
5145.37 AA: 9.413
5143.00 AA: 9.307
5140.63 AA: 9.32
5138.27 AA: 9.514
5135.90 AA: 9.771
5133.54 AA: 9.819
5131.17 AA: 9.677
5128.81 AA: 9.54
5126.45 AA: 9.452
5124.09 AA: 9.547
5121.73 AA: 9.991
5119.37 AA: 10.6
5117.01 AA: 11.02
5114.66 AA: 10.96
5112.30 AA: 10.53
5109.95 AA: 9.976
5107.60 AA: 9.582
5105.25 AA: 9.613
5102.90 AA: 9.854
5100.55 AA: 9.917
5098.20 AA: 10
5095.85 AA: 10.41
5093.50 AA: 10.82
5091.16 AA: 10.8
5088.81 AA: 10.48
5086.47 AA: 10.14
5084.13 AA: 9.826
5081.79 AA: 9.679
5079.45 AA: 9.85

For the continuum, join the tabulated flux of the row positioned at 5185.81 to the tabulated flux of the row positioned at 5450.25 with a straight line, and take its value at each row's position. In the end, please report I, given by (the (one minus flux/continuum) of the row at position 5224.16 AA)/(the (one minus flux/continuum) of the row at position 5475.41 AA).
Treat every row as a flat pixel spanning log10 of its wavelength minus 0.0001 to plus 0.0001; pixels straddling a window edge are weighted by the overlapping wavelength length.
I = -3.9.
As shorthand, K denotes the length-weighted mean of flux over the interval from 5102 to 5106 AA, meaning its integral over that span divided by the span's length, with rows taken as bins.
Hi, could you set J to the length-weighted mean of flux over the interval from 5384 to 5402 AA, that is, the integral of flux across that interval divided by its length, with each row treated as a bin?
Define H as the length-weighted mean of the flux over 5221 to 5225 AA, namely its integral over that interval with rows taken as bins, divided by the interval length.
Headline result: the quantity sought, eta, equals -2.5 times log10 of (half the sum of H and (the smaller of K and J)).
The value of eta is -2.51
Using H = 10.36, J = 11.3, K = 9.7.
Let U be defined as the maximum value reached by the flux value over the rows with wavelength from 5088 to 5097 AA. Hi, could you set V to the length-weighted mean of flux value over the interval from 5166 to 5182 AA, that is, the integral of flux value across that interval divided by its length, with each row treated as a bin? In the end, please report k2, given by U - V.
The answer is 3.7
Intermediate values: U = 10.82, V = 7.2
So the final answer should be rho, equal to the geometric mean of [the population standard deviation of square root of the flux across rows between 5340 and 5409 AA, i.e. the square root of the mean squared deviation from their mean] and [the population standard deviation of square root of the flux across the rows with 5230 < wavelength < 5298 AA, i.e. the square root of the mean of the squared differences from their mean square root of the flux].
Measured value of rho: 0.10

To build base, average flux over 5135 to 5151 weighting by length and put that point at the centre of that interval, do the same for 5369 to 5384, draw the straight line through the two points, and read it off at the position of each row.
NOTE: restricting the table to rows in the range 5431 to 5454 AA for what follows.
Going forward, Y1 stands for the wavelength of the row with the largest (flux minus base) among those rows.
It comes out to 5450.25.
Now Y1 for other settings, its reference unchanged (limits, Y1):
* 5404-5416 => 5415.23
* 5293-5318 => 5313.94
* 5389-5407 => 5390.35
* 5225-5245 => 5243.44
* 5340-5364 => 5358.17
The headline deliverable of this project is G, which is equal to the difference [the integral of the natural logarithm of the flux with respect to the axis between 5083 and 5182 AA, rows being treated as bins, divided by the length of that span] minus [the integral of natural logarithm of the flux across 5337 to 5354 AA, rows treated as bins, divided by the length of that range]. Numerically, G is -0.17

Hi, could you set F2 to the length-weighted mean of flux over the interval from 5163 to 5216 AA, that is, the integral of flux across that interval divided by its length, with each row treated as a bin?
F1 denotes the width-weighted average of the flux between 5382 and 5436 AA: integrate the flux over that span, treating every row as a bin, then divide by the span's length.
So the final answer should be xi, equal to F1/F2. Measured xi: 1.3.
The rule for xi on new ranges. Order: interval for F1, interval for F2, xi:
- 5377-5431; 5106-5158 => 1.1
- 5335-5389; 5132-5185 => 1.3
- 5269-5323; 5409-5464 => 1.0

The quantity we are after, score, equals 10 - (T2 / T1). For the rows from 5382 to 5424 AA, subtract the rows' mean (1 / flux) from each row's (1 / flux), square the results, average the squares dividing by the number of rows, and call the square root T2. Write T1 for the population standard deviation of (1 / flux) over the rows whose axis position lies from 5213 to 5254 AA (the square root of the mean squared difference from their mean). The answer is 9.0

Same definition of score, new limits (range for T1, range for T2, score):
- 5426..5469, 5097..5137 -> 7.9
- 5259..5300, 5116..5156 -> 9.5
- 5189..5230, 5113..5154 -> 9.3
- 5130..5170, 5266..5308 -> 9.3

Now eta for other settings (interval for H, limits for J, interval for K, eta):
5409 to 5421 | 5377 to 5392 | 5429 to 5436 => -2.60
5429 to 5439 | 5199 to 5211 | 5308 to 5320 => -2.49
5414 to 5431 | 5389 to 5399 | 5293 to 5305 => -2.61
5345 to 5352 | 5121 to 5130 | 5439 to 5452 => -2.55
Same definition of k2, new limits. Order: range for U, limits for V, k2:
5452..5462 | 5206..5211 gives 2.8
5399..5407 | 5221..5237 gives 0.4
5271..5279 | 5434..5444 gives 0.3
